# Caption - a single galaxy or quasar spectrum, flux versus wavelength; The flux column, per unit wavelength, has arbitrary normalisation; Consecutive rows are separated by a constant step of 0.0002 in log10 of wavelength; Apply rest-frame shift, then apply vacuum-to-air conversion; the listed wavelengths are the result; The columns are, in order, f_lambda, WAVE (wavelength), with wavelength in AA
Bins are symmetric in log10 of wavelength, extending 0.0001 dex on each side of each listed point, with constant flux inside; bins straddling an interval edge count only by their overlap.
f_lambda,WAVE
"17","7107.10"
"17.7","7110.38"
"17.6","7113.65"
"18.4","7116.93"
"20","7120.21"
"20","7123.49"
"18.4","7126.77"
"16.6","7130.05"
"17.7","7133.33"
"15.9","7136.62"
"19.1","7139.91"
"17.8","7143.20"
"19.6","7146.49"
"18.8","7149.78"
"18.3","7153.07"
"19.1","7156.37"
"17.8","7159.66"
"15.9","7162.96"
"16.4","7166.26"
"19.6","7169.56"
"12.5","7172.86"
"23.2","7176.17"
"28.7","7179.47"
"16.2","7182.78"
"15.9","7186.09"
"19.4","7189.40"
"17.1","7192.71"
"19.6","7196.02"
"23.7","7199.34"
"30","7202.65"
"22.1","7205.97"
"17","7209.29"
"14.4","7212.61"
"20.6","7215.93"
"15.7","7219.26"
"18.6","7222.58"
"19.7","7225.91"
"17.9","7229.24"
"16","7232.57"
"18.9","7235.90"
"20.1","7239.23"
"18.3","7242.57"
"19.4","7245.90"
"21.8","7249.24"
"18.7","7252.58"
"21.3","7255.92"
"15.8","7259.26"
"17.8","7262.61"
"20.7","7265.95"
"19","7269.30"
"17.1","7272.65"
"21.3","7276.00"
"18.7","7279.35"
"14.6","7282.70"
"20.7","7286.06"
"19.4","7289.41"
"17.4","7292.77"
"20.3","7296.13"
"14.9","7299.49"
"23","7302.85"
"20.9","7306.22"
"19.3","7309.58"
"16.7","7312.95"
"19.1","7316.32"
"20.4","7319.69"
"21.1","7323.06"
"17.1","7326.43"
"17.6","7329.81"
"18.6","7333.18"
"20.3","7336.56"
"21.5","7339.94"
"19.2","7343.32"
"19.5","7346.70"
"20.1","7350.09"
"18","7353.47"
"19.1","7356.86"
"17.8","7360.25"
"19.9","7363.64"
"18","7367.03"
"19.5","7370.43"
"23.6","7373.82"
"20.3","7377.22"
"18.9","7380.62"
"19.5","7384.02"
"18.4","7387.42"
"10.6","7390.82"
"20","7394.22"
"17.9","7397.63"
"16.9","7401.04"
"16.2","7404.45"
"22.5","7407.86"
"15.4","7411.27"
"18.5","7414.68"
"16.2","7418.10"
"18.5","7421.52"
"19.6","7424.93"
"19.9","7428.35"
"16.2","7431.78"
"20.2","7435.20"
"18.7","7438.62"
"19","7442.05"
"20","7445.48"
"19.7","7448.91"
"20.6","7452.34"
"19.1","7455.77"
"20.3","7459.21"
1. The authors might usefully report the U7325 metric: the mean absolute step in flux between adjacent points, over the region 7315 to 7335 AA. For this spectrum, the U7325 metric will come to 1.5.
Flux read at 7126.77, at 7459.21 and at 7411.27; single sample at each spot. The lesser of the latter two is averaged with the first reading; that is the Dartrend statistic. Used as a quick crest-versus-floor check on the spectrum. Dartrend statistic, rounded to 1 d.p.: 16.9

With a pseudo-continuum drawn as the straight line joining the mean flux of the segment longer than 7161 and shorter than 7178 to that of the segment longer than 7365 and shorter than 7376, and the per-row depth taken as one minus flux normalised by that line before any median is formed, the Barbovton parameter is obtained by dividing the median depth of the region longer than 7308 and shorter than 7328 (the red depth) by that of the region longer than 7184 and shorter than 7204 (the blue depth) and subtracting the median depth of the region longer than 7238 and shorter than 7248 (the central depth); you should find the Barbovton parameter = -0.2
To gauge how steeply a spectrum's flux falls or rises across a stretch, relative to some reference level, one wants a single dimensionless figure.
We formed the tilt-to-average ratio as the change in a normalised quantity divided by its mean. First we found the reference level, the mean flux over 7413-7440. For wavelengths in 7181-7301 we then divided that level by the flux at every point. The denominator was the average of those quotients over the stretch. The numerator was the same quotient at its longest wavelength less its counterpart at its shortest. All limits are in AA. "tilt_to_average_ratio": 0.10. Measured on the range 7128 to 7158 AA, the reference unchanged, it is -0.14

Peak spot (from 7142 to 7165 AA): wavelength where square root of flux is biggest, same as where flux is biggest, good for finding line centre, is 7146.49 AA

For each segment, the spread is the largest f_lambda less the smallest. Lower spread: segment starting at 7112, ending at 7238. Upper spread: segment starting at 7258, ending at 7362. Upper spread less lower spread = -9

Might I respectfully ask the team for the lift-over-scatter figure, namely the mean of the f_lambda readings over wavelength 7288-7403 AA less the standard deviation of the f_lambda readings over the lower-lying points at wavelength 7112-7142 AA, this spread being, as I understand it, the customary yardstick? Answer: 17.6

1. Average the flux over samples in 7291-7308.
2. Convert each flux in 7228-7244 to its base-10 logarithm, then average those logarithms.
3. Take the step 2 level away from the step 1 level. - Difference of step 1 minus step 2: 18.0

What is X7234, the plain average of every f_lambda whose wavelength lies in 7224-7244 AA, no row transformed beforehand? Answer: 18.48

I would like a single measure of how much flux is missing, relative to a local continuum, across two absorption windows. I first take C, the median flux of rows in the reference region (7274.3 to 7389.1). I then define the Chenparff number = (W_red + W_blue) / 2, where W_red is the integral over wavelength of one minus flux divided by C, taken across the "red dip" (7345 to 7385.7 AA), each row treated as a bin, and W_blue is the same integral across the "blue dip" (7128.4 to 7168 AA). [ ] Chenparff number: 1.5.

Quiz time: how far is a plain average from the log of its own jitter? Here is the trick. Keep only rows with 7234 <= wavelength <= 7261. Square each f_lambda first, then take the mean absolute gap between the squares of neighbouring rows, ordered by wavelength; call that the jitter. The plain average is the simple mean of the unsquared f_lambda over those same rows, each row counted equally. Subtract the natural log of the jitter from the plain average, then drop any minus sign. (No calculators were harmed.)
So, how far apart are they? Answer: 14.7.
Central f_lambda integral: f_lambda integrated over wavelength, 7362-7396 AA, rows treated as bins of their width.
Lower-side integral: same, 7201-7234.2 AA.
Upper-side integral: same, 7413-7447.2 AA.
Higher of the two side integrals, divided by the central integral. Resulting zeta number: 1.00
